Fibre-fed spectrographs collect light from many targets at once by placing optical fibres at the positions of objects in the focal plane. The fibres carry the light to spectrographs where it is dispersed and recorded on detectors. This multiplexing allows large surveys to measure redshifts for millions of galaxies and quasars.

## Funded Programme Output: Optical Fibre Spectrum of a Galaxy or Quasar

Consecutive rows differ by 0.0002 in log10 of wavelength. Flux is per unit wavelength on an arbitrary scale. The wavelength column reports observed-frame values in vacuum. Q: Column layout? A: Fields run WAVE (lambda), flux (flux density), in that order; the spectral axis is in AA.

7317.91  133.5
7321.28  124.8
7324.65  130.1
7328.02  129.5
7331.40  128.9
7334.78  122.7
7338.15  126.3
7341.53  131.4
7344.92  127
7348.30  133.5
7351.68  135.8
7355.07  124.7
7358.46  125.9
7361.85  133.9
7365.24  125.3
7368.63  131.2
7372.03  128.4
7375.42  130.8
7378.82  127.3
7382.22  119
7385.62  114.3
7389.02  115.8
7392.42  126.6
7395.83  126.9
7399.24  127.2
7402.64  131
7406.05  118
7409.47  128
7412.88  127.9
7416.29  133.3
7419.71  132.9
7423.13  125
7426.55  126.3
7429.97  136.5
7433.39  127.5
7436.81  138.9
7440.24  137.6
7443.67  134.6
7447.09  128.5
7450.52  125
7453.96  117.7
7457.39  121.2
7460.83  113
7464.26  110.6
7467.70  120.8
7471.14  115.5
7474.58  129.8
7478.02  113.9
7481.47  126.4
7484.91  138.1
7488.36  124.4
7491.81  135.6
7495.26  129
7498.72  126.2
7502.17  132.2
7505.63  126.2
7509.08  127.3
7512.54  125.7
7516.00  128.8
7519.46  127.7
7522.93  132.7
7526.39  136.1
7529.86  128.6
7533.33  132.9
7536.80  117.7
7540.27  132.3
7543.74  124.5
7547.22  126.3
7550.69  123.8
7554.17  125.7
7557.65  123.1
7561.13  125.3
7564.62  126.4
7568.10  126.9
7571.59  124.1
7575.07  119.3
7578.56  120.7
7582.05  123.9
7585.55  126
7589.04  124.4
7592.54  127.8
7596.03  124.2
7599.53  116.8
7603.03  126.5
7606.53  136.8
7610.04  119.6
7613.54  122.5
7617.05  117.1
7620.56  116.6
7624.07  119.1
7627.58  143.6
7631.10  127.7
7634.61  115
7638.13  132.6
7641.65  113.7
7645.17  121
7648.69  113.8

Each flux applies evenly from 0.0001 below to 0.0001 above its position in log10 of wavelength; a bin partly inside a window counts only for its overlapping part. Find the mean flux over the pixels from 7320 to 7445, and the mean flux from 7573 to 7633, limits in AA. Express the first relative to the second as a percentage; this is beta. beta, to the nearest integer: 103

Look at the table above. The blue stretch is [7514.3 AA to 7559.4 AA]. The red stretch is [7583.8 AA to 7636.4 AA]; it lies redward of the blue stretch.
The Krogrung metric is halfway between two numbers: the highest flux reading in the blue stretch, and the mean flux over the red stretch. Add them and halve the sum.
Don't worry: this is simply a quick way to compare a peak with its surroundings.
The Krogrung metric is 130.2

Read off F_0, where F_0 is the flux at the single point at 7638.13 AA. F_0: 132.6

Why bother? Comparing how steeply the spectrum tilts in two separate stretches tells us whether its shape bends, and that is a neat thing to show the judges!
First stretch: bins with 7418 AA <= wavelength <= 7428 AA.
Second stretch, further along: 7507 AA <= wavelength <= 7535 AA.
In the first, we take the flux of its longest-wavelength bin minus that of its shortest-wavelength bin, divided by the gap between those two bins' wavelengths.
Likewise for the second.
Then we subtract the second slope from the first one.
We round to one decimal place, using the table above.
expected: -1.2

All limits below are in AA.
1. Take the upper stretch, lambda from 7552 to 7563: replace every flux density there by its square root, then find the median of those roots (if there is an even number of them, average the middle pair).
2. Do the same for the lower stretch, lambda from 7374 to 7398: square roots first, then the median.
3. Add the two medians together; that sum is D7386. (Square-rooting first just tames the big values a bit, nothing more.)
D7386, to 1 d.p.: 22.4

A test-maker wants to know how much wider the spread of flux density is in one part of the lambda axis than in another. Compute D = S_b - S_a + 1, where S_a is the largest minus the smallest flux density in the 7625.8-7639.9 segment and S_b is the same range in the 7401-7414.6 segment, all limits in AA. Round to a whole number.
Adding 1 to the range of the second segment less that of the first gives -15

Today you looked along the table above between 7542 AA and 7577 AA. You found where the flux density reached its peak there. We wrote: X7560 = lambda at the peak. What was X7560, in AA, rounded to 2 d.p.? 7568.10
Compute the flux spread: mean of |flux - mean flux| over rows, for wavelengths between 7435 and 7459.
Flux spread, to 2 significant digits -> 6.8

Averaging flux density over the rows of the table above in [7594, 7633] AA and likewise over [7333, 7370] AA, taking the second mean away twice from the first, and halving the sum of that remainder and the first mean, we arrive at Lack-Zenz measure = -4.3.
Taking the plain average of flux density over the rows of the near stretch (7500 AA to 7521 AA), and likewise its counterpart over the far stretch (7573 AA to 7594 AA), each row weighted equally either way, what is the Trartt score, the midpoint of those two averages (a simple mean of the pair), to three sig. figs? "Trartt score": 126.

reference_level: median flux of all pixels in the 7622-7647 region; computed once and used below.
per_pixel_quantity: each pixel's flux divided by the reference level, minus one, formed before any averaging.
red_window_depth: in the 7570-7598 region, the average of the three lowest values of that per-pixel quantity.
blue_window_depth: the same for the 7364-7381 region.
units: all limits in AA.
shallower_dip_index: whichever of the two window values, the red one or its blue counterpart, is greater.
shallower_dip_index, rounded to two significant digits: 0.050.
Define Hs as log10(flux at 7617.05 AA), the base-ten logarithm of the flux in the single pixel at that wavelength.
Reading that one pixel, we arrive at 2.07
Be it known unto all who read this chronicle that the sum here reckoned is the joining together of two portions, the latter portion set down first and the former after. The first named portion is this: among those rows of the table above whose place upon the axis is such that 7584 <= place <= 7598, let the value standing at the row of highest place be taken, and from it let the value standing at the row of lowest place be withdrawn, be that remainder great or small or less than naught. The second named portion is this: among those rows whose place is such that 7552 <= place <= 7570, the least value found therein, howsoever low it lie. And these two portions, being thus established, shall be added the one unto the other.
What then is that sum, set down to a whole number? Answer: 121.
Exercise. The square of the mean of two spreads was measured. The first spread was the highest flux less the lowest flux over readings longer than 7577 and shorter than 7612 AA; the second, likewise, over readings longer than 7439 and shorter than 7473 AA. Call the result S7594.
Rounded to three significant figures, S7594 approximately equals 552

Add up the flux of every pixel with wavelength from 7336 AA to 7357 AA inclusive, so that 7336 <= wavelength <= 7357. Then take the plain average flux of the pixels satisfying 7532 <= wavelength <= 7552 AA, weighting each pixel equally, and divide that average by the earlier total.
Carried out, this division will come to 0.162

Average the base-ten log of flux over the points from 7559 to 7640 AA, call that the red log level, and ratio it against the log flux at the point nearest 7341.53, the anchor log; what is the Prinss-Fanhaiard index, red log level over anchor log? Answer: 0.99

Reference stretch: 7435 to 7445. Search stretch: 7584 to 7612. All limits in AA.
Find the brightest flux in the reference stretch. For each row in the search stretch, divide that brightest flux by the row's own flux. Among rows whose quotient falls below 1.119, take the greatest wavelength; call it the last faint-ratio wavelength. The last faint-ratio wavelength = 7606.53 AA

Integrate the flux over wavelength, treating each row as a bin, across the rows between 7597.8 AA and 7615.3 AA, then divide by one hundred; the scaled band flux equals 21.8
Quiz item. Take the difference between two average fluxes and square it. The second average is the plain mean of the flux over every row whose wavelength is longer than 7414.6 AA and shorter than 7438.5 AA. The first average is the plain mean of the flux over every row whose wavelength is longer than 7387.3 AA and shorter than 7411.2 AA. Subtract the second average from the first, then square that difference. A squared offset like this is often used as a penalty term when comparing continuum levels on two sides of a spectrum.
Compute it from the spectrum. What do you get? 44.9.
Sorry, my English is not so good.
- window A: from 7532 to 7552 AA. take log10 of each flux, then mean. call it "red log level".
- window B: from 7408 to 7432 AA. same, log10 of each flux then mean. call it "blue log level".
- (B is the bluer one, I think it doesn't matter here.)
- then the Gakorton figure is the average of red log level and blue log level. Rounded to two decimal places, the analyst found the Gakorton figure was 2.11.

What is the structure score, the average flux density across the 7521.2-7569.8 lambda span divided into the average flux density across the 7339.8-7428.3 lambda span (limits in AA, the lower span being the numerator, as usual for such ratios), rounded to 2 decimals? 1.00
